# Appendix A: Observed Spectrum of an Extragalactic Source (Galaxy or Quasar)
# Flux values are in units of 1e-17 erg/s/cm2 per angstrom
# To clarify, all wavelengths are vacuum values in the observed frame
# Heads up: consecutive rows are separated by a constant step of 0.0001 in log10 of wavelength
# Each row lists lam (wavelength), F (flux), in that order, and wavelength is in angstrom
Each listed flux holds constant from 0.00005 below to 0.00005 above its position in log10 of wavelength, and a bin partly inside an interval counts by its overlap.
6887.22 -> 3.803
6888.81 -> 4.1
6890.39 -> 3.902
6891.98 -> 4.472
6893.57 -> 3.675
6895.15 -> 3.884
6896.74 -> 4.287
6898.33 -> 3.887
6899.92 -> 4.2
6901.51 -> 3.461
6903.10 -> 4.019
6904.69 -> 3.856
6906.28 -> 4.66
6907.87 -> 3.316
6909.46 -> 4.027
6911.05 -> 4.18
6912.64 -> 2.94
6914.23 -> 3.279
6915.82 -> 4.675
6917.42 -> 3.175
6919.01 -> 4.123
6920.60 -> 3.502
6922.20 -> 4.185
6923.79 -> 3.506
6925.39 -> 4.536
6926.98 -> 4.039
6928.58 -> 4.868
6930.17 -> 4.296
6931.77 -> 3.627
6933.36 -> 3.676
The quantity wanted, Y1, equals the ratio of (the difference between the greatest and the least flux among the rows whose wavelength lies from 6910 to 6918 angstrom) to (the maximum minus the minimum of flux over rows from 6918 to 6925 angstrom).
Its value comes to 2.54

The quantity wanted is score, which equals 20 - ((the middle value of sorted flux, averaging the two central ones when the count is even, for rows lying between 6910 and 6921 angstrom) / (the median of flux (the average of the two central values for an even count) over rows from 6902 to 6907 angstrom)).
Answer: 19.1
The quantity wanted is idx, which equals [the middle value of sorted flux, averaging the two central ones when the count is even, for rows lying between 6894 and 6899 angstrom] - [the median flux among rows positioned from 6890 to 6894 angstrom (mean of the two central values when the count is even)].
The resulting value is 0.0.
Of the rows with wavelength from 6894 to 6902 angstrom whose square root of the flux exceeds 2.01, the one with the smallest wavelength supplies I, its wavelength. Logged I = 6896.74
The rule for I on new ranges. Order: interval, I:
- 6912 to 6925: 6915.82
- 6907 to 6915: 6911.05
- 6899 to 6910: 6899.92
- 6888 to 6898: 6888.81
